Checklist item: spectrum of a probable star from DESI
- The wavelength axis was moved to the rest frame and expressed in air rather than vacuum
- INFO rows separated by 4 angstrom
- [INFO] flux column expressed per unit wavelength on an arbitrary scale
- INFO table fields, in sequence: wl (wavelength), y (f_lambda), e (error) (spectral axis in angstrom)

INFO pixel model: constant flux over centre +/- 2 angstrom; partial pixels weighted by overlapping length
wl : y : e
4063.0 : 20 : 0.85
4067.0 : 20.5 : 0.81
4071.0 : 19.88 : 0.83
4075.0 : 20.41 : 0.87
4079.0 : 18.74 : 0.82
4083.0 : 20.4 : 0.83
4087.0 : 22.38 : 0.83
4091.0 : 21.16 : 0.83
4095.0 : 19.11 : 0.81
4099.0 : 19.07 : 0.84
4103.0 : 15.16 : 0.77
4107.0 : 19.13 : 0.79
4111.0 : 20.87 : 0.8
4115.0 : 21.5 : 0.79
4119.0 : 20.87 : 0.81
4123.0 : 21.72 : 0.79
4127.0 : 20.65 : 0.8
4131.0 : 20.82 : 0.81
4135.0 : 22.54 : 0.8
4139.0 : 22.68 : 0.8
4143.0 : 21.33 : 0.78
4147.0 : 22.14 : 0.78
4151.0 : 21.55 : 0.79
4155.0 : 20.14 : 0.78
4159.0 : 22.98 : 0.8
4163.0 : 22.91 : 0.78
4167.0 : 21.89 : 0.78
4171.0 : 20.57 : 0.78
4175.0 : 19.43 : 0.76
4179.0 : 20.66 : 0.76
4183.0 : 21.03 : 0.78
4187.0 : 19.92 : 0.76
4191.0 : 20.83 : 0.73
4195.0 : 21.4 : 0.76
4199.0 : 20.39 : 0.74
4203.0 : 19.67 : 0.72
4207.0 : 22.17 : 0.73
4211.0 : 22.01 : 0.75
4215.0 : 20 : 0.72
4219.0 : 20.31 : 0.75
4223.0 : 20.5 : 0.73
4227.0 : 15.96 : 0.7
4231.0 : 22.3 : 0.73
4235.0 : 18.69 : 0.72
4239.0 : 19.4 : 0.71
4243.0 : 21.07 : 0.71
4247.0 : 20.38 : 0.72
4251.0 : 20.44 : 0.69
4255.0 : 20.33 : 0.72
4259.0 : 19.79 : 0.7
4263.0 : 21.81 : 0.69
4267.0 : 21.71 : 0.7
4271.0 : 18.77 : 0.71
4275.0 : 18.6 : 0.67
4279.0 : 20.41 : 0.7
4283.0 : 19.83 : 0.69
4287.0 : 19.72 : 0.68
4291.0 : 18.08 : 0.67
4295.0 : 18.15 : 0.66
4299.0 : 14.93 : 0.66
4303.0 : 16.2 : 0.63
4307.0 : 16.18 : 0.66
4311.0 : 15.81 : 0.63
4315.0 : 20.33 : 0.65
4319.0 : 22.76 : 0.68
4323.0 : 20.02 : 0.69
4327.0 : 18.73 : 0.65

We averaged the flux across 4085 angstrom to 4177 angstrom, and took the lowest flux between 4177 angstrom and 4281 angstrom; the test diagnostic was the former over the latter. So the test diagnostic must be 1.309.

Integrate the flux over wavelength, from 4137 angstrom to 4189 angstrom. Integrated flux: 1109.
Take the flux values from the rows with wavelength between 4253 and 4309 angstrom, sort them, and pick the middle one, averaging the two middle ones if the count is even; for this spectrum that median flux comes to 19.2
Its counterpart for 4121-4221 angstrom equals 21.0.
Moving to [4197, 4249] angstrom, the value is 20.4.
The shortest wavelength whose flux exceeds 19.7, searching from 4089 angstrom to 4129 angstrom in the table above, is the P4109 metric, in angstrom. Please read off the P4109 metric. 4091.0 angstrom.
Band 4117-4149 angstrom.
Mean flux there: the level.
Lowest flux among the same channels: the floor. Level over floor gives 1.05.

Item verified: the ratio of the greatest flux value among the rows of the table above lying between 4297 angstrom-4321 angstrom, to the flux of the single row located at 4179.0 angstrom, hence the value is 1.10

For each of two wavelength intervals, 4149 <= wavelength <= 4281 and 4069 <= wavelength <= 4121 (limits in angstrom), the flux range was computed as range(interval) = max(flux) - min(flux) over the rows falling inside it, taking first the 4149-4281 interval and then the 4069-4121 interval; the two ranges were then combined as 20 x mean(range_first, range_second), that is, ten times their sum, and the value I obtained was 142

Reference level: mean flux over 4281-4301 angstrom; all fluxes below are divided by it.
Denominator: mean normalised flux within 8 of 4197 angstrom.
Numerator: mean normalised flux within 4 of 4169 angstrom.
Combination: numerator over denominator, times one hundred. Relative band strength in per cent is 103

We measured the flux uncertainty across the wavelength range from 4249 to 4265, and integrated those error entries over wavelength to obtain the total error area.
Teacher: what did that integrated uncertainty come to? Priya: 11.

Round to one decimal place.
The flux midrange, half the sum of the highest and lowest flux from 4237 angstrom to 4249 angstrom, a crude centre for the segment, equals 20.2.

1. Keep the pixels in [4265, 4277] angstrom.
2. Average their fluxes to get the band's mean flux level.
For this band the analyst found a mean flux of 19.7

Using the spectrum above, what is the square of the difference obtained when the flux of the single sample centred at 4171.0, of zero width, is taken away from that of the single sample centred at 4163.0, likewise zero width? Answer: 5.5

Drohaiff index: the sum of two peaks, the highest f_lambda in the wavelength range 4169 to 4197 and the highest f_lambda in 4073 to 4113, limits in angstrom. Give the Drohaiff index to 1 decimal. 43.8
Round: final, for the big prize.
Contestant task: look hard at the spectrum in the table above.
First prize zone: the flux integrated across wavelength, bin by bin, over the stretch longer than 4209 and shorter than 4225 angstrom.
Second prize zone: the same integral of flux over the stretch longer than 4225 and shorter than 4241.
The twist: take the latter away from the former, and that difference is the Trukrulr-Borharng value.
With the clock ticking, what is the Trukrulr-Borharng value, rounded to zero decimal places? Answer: 26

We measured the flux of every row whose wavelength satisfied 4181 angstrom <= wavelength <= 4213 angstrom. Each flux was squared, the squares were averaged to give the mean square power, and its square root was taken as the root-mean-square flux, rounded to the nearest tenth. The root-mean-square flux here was 20.9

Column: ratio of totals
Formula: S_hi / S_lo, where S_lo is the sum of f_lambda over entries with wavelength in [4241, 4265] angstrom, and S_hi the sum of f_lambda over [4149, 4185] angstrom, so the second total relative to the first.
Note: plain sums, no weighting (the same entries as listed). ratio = 1.54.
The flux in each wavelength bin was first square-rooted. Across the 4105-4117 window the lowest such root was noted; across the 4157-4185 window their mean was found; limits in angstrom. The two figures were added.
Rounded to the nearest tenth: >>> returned 9.0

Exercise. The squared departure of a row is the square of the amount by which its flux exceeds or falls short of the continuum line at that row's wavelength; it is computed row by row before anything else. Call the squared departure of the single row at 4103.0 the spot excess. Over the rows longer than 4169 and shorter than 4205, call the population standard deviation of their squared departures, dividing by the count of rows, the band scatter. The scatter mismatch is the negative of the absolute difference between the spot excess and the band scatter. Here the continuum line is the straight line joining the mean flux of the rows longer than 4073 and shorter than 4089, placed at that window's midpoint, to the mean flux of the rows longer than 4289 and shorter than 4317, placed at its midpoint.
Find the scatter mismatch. -22.9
